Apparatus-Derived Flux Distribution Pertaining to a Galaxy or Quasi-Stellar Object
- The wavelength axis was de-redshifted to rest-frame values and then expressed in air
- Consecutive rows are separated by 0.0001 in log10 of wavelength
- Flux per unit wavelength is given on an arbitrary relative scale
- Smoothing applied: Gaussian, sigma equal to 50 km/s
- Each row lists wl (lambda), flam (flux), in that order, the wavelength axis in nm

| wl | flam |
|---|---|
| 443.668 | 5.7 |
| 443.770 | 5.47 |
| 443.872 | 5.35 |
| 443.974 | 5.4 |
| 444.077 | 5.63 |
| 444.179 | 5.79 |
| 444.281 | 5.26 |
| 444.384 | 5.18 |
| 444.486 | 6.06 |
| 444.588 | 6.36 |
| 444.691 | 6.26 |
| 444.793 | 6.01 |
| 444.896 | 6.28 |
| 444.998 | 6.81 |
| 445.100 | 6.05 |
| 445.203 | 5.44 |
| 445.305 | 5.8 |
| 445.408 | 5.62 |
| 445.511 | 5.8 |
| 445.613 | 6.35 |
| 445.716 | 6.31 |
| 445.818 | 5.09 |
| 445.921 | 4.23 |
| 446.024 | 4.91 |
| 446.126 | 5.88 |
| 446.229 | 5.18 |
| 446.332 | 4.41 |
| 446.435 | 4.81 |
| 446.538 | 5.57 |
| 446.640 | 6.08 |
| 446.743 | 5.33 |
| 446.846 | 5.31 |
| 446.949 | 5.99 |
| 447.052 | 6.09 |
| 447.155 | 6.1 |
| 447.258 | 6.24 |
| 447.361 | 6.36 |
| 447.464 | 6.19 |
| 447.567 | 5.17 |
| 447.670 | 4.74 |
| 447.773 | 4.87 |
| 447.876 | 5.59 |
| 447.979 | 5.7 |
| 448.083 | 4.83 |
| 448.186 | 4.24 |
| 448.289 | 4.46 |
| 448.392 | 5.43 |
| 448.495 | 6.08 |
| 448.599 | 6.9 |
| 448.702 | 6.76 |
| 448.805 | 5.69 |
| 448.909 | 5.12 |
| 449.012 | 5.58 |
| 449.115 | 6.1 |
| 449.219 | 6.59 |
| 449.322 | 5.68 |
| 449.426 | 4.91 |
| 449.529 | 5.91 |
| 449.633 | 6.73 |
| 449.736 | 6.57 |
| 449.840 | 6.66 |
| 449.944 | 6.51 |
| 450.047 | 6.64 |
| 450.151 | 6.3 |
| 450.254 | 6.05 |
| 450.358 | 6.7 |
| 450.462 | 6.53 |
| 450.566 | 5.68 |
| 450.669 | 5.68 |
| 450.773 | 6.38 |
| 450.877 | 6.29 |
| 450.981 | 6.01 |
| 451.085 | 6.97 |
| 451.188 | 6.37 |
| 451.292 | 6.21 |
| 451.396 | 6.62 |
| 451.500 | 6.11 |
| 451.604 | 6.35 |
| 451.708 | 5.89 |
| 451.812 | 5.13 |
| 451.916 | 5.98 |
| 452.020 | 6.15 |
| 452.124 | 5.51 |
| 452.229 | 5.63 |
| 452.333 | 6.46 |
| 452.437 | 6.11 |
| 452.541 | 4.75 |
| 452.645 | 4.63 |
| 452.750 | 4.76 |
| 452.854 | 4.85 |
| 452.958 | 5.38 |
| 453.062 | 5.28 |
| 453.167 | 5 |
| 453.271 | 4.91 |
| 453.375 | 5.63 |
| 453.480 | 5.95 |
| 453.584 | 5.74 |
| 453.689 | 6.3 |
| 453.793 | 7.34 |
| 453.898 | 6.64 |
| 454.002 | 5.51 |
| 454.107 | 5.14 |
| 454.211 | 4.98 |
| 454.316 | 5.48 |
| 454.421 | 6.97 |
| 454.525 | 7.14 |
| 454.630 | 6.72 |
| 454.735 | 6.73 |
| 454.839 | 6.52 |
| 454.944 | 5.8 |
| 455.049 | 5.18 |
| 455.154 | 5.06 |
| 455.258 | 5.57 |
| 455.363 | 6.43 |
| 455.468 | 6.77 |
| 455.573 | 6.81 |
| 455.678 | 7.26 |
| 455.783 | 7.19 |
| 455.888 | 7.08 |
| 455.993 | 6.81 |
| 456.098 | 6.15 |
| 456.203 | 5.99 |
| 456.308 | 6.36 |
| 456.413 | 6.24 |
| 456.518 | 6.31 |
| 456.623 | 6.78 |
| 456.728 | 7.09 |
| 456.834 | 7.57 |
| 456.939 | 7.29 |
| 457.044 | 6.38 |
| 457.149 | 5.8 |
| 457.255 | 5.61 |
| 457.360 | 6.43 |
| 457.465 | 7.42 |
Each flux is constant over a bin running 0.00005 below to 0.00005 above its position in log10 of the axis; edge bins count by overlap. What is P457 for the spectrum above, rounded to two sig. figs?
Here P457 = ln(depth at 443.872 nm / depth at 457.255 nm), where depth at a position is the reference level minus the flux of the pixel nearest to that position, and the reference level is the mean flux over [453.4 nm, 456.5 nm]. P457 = 0.33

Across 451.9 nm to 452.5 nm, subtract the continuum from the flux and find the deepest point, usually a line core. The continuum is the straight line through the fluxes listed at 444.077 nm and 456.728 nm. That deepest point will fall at 452.124 nm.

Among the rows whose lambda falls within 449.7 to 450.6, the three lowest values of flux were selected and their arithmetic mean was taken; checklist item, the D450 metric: 6.0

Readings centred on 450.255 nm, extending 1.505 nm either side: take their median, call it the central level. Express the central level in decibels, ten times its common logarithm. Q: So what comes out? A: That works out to 7.99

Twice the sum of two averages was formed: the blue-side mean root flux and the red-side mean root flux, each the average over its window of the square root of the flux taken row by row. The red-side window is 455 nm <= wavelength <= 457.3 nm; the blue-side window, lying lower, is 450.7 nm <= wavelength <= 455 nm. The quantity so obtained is 9.92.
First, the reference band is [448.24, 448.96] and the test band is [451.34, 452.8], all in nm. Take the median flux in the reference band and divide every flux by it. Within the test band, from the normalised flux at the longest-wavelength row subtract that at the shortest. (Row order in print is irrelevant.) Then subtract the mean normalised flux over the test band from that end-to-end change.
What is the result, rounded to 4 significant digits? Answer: -1.332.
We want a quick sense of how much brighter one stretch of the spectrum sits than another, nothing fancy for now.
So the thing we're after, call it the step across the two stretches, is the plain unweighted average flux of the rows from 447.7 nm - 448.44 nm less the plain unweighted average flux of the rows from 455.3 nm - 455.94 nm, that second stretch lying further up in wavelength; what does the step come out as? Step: -1.9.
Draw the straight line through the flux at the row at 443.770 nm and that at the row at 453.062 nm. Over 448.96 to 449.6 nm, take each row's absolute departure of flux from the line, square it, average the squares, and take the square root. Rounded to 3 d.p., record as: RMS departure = 0.674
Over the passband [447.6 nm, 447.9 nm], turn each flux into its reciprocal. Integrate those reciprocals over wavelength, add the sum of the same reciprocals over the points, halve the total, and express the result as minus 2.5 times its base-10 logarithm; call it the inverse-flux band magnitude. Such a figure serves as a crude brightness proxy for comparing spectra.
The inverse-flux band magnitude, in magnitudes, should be 1.21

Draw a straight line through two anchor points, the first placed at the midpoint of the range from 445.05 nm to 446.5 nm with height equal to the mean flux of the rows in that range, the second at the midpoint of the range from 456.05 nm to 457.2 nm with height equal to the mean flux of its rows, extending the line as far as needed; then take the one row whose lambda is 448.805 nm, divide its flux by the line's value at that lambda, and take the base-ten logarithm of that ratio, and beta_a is 0.00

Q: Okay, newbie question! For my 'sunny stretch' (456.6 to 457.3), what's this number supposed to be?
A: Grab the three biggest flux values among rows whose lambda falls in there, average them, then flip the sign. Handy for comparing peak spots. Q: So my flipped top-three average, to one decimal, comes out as -7.3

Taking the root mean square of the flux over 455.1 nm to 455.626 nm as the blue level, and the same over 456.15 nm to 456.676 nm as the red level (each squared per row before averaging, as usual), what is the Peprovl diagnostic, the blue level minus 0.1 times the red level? 5.53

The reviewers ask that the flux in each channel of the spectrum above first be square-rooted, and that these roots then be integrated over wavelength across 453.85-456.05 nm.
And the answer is 5.5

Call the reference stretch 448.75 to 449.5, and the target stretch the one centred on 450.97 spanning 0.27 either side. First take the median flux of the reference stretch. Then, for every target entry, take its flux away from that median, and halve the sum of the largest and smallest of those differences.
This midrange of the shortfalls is -0.81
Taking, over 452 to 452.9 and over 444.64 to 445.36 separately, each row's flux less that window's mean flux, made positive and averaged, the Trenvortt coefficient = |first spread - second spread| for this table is 0.30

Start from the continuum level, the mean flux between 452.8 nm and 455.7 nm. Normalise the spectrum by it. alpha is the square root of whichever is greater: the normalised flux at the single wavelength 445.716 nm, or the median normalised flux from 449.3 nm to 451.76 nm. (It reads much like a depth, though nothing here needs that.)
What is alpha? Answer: 1.03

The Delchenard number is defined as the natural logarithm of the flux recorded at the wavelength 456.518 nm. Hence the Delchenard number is 1.84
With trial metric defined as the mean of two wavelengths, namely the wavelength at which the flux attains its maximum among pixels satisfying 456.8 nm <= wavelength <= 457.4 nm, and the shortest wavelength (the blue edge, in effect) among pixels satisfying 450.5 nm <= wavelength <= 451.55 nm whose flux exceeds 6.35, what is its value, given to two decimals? 453.80 nm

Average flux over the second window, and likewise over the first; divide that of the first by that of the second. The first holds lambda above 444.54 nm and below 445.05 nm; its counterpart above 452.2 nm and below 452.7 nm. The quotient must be 1.15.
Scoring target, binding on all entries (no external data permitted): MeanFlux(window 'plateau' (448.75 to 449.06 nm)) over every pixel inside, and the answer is 5.5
